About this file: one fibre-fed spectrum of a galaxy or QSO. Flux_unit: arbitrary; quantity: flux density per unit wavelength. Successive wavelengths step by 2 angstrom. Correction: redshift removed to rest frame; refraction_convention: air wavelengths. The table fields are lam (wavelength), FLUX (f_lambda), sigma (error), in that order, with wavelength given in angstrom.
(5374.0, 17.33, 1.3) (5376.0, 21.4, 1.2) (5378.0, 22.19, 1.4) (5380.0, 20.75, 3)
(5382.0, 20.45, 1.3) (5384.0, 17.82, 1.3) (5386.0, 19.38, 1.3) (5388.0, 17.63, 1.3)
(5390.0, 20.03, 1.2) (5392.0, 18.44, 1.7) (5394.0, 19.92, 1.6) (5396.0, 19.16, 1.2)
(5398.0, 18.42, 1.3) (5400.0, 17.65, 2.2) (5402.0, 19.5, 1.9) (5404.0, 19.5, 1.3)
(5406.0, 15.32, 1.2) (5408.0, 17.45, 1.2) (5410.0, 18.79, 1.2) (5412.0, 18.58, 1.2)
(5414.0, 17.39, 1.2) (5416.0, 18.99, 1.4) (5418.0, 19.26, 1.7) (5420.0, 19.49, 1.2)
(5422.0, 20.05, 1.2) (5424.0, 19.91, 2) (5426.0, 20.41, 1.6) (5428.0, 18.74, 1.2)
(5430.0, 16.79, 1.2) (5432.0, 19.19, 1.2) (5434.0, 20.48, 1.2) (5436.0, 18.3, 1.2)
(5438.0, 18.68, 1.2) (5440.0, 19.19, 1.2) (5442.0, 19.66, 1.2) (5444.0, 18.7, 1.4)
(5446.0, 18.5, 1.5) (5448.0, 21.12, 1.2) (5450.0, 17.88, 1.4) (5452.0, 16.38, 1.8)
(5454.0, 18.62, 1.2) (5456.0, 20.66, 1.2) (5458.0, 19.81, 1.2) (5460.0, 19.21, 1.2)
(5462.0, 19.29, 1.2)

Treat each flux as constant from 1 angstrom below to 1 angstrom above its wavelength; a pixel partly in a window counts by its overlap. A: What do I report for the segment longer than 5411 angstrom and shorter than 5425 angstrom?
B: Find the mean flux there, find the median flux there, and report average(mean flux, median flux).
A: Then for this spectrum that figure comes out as 19.2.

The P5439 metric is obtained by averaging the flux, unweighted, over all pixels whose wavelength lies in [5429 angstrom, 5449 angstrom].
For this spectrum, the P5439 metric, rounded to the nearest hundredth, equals 19.06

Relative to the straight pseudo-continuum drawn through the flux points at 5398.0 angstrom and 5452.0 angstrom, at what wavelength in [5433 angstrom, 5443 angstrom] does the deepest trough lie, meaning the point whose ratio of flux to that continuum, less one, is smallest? 5436.0 angstrom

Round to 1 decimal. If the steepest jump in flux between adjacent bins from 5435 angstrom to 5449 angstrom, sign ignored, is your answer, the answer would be 2.6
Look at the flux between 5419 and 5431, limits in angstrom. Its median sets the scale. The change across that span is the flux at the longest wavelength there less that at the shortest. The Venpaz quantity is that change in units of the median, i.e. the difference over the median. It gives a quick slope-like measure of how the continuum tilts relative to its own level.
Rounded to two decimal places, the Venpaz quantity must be -0.14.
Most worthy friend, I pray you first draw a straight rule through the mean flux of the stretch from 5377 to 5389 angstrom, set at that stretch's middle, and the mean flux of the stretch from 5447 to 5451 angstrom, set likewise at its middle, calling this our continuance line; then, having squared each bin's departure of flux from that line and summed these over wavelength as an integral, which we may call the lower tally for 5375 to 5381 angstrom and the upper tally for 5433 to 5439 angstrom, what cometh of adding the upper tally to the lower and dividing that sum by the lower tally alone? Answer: 1.31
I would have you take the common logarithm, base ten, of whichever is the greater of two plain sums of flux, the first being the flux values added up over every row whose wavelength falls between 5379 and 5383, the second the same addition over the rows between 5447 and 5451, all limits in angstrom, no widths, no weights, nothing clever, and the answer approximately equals 1.615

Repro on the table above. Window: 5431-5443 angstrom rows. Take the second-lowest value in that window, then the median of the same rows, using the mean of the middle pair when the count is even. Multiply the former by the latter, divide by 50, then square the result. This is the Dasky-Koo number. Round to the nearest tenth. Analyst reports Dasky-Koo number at 51.4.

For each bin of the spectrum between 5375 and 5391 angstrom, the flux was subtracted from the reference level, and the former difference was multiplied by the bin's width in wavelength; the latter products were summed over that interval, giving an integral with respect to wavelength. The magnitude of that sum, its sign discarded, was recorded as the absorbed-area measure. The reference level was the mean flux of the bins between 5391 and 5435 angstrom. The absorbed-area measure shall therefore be 18.6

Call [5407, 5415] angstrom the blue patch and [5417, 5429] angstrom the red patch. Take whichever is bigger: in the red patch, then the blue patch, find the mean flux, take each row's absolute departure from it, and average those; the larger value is 0.63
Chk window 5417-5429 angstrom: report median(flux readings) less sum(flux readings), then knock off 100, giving -198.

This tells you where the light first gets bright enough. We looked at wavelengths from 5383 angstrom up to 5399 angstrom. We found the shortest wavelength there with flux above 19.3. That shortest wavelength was 5386.0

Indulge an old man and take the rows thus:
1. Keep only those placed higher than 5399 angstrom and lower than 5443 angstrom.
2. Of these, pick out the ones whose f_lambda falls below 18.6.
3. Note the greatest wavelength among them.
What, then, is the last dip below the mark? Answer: 5436.0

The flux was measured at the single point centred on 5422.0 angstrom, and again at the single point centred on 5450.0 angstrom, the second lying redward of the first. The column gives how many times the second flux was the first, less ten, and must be -9.11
